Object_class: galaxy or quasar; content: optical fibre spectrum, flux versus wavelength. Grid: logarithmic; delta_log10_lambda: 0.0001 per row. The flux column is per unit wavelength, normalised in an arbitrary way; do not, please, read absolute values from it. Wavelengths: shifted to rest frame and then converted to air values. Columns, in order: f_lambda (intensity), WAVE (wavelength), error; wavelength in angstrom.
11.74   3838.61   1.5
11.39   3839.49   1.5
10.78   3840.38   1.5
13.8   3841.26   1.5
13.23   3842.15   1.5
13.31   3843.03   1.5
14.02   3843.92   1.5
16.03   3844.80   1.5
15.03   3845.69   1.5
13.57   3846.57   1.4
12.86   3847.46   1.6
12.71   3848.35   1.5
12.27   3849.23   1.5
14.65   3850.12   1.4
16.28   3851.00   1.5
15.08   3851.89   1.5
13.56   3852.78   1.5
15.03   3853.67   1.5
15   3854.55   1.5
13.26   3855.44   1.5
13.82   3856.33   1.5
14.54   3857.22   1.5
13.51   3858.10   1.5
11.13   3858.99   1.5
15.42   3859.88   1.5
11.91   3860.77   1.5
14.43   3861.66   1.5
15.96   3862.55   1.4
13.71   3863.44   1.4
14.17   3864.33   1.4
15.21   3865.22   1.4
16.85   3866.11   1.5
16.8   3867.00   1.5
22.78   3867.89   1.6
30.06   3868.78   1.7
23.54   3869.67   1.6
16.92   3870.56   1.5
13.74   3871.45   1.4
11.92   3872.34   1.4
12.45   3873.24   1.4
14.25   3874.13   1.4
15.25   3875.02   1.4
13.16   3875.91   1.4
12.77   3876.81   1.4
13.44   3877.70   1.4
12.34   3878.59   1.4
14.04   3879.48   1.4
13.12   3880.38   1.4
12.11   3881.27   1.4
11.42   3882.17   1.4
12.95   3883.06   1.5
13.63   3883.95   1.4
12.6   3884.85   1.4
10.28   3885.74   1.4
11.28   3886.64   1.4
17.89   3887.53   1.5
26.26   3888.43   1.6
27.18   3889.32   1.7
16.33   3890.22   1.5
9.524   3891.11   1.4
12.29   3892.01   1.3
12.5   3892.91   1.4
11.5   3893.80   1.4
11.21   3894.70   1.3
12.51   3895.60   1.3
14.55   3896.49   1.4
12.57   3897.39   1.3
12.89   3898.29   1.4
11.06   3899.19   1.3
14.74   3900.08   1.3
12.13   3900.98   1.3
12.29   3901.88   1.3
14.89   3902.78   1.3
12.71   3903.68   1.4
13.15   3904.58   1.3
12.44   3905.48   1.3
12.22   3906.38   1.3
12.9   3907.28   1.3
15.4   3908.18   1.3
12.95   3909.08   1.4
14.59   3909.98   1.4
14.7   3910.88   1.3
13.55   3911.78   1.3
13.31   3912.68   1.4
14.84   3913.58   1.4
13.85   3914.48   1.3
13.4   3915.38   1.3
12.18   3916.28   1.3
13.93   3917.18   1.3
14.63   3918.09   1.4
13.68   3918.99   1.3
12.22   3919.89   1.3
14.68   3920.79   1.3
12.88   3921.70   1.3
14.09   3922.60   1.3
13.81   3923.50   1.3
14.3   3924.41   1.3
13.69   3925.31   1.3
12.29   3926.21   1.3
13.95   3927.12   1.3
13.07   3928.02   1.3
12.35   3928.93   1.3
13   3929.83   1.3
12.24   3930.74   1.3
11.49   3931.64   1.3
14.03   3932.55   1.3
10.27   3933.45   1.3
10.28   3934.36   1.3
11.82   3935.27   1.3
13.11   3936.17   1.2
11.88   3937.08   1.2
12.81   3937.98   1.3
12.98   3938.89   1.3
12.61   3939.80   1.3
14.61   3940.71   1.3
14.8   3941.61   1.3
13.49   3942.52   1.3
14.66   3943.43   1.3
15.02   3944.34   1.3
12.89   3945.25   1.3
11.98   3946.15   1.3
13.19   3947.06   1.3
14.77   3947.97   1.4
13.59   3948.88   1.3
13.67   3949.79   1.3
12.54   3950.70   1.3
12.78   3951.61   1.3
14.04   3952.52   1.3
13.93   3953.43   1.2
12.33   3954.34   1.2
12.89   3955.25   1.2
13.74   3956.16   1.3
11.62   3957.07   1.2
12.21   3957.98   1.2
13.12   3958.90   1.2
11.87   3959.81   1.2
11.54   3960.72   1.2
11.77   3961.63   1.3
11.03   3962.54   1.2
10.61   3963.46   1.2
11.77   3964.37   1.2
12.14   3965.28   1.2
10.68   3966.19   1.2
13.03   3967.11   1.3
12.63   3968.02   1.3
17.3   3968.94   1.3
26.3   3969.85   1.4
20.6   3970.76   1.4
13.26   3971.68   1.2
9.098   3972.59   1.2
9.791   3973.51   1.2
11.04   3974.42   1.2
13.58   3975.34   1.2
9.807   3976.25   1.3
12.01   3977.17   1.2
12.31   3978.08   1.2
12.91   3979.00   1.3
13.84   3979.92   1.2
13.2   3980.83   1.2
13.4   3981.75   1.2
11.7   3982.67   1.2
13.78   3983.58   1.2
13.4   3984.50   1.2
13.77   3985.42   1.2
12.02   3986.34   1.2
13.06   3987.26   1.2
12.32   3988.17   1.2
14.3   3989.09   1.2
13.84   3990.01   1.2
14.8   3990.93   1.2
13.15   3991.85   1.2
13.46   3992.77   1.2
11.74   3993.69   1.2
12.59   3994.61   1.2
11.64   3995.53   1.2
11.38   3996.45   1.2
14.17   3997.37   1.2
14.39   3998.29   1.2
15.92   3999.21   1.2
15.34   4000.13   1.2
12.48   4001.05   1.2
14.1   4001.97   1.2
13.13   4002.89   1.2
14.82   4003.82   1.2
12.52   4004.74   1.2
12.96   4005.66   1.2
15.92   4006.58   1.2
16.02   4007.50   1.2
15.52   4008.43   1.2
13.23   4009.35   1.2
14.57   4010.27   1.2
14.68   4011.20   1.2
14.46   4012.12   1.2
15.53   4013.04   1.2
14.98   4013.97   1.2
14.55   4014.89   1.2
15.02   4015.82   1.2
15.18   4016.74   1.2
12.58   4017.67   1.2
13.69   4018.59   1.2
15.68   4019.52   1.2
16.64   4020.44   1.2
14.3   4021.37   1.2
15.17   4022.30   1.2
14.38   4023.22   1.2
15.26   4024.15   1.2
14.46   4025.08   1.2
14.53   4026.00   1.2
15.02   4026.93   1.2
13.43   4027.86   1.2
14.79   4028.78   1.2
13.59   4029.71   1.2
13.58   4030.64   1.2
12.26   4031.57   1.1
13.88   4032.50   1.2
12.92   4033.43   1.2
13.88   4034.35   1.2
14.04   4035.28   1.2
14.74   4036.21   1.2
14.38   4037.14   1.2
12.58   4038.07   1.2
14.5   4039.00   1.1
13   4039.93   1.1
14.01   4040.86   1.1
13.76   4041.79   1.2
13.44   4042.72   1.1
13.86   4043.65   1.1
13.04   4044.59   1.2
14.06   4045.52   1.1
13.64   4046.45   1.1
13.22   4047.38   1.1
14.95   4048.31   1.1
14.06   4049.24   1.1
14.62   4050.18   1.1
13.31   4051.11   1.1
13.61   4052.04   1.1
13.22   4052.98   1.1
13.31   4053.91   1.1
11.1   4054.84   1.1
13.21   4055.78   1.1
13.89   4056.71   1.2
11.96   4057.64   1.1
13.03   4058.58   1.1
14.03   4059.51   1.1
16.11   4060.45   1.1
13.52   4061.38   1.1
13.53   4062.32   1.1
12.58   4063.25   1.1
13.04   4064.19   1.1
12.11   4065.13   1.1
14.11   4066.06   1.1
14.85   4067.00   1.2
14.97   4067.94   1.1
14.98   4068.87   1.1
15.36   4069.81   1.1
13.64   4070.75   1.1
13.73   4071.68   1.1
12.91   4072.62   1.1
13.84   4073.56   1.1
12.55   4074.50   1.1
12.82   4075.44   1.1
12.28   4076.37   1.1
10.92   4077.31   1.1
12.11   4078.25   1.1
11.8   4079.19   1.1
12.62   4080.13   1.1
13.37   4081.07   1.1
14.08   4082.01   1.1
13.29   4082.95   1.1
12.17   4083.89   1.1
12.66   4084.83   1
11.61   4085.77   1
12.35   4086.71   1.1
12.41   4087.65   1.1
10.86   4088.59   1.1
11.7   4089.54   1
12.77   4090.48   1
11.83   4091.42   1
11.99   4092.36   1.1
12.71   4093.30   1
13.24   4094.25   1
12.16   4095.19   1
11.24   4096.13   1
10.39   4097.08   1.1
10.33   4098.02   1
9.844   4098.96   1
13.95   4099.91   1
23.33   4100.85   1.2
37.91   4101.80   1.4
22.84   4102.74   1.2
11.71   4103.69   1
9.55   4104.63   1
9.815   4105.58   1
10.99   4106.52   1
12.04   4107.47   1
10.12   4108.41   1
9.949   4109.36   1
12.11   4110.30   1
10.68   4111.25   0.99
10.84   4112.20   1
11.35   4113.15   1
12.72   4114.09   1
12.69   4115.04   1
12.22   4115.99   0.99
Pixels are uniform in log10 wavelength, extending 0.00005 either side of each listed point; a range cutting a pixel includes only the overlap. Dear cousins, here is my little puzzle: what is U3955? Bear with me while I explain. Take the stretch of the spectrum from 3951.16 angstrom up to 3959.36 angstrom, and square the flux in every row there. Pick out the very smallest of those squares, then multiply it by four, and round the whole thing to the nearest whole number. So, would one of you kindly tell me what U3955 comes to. 540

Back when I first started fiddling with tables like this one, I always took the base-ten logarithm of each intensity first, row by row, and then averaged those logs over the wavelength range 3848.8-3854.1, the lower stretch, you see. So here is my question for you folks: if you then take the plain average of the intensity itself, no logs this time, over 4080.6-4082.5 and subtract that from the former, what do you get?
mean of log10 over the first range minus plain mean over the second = -12.6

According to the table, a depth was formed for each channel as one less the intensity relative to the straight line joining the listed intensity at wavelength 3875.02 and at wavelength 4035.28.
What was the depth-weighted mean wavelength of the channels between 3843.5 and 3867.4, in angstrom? 3853.2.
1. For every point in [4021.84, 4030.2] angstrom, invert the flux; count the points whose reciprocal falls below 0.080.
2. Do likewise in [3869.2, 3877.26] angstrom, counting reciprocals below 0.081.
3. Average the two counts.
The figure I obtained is 8.5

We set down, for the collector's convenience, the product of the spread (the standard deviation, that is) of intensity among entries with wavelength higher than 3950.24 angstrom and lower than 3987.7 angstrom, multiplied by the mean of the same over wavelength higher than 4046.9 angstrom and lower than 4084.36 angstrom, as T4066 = 38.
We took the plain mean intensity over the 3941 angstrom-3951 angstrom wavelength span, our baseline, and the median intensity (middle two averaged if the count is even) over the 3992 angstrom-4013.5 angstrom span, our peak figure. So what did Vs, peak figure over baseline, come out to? 1.03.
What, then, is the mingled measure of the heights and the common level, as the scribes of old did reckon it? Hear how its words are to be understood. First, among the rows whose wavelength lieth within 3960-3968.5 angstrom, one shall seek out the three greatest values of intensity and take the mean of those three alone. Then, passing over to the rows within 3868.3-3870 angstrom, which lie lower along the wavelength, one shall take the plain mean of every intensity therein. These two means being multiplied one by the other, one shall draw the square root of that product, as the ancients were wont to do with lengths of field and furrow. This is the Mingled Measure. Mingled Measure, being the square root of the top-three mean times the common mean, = 18.4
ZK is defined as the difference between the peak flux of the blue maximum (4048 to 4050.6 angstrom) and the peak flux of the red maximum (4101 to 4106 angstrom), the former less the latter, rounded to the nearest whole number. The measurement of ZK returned -23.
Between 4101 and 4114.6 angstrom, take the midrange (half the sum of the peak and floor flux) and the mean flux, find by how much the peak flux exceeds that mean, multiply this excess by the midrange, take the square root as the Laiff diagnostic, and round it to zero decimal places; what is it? 24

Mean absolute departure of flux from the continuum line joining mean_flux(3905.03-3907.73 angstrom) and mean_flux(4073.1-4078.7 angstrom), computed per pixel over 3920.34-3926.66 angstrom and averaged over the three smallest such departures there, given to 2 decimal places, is 0.59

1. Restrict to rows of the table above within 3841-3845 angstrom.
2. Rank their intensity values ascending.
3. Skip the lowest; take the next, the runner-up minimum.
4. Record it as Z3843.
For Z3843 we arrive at 13.31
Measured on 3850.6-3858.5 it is 13.51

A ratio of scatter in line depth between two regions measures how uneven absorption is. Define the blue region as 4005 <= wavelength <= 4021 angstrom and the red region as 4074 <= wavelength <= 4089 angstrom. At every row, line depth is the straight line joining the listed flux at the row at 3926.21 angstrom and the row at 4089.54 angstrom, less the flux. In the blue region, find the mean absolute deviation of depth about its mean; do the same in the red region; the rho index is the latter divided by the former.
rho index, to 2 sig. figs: 0.68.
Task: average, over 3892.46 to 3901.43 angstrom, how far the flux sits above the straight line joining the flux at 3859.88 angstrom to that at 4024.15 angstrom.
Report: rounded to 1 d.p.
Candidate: -2.8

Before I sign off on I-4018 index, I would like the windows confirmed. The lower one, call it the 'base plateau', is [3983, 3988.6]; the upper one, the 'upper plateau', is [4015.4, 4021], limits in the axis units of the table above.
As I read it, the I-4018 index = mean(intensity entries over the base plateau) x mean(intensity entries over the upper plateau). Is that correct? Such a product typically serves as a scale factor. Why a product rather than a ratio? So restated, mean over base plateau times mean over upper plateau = 193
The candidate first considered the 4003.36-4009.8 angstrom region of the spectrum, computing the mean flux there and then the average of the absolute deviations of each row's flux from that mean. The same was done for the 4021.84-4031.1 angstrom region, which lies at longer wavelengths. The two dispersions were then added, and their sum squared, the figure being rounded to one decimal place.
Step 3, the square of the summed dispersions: 3.4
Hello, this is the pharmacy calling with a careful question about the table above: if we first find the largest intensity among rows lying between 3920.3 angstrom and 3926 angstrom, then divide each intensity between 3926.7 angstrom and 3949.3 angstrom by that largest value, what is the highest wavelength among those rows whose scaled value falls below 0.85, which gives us 3946.15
